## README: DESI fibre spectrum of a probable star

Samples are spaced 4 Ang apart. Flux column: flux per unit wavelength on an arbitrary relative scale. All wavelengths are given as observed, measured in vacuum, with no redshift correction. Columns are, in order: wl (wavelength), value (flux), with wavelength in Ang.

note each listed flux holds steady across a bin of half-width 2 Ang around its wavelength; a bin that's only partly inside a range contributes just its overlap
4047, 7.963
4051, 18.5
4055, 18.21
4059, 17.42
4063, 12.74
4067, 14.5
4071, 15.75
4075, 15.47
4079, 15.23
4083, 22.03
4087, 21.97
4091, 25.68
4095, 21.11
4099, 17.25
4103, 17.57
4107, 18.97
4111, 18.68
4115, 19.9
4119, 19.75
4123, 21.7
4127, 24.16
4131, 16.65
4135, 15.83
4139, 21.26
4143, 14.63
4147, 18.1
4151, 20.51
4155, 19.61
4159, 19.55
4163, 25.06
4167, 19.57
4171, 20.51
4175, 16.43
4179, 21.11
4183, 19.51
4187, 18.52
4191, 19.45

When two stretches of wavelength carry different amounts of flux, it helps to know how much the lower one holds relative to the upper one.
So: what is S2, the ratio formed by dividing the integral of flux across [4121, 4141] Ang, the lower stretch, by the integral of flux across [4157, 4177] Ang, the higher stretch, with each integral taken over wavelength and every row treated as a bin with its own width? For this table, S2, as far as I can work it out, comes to 0.98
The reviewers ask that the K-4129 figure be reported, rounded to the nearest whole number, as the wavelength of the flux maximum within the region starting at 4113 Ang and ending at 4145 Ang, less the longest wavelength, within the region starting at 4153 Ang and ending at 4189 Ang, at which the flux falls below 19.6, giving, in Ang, -60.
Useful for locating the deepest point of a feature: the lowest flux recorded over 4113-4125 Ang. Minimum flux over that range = 19.75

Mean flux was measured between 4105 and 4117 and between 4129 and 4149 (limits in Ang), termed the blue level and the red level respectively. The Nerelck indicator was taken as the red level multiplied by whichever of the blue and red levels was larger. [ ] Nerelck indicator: 332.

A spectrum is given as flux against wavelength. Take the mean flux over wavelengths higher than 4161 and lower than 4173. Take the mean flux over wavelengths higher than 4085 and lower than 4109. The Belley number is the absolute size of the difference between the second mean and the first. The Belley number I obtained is 1.3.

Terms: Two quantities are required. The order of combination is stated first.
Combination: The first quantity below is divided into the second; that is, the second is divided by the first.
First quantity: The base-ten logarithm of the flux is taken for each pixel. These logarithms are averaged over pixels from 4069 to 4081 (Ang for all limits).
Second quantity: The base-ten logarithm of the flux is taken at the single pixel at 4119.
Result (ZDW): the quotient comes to 1.09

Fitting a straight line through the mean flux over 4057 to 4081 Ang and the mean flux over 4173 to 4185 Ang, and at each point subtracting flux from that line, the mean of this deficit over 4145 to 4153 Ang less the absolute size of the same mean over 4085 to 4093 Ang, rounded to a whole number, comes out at -9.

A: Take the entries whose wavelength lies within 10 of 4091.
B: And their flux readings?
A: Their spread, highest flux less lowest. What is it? 8.4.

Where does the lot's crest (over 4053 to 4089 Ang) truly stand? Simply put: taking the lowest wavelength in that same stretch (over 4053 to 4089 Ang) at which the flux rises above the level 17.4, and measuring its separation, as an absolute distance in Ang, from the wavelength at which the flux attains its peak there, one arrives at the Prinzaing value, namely 28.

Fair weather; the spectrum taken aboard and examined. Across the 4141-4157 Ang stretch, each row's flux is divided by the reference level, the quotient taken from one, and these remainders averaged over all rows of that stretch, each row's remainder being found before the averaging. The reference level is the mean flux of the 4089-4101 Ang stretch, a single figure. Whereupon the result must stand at 0.15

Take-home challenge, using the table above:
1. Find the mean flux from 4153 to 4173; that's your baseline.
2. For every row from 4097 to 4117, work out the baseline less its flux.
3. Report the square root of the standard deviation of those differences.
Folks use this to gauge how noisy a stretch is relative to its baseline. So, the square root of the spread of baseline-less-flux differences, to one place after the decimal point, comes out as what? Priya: 1.0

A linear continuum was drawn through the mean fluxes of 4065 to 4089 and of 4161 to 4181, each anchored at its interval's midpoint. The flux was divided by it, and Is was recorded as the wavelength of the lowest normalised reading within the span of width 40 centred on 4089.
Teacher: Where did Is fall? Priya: 4079 Ang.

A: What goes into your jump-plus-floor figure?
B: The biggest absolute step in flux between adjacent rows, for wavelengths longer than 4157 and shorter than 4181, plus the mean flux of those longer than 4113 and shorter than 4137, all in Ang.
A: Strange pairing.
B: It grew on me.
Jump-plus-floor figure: 25.2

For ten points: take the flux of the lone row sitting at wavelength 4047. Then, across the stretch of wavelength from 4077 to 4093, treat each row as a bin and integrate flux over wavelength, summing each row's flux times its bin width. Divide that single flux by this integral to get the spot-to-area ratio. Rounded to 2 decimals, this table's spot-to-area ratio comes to 0.02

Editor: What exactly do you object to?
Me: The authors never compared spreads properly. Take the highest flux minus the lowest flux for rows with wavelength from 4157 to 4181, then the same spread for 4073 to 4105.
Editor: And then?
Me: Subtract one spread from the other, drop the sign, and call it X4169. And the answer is 1.8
